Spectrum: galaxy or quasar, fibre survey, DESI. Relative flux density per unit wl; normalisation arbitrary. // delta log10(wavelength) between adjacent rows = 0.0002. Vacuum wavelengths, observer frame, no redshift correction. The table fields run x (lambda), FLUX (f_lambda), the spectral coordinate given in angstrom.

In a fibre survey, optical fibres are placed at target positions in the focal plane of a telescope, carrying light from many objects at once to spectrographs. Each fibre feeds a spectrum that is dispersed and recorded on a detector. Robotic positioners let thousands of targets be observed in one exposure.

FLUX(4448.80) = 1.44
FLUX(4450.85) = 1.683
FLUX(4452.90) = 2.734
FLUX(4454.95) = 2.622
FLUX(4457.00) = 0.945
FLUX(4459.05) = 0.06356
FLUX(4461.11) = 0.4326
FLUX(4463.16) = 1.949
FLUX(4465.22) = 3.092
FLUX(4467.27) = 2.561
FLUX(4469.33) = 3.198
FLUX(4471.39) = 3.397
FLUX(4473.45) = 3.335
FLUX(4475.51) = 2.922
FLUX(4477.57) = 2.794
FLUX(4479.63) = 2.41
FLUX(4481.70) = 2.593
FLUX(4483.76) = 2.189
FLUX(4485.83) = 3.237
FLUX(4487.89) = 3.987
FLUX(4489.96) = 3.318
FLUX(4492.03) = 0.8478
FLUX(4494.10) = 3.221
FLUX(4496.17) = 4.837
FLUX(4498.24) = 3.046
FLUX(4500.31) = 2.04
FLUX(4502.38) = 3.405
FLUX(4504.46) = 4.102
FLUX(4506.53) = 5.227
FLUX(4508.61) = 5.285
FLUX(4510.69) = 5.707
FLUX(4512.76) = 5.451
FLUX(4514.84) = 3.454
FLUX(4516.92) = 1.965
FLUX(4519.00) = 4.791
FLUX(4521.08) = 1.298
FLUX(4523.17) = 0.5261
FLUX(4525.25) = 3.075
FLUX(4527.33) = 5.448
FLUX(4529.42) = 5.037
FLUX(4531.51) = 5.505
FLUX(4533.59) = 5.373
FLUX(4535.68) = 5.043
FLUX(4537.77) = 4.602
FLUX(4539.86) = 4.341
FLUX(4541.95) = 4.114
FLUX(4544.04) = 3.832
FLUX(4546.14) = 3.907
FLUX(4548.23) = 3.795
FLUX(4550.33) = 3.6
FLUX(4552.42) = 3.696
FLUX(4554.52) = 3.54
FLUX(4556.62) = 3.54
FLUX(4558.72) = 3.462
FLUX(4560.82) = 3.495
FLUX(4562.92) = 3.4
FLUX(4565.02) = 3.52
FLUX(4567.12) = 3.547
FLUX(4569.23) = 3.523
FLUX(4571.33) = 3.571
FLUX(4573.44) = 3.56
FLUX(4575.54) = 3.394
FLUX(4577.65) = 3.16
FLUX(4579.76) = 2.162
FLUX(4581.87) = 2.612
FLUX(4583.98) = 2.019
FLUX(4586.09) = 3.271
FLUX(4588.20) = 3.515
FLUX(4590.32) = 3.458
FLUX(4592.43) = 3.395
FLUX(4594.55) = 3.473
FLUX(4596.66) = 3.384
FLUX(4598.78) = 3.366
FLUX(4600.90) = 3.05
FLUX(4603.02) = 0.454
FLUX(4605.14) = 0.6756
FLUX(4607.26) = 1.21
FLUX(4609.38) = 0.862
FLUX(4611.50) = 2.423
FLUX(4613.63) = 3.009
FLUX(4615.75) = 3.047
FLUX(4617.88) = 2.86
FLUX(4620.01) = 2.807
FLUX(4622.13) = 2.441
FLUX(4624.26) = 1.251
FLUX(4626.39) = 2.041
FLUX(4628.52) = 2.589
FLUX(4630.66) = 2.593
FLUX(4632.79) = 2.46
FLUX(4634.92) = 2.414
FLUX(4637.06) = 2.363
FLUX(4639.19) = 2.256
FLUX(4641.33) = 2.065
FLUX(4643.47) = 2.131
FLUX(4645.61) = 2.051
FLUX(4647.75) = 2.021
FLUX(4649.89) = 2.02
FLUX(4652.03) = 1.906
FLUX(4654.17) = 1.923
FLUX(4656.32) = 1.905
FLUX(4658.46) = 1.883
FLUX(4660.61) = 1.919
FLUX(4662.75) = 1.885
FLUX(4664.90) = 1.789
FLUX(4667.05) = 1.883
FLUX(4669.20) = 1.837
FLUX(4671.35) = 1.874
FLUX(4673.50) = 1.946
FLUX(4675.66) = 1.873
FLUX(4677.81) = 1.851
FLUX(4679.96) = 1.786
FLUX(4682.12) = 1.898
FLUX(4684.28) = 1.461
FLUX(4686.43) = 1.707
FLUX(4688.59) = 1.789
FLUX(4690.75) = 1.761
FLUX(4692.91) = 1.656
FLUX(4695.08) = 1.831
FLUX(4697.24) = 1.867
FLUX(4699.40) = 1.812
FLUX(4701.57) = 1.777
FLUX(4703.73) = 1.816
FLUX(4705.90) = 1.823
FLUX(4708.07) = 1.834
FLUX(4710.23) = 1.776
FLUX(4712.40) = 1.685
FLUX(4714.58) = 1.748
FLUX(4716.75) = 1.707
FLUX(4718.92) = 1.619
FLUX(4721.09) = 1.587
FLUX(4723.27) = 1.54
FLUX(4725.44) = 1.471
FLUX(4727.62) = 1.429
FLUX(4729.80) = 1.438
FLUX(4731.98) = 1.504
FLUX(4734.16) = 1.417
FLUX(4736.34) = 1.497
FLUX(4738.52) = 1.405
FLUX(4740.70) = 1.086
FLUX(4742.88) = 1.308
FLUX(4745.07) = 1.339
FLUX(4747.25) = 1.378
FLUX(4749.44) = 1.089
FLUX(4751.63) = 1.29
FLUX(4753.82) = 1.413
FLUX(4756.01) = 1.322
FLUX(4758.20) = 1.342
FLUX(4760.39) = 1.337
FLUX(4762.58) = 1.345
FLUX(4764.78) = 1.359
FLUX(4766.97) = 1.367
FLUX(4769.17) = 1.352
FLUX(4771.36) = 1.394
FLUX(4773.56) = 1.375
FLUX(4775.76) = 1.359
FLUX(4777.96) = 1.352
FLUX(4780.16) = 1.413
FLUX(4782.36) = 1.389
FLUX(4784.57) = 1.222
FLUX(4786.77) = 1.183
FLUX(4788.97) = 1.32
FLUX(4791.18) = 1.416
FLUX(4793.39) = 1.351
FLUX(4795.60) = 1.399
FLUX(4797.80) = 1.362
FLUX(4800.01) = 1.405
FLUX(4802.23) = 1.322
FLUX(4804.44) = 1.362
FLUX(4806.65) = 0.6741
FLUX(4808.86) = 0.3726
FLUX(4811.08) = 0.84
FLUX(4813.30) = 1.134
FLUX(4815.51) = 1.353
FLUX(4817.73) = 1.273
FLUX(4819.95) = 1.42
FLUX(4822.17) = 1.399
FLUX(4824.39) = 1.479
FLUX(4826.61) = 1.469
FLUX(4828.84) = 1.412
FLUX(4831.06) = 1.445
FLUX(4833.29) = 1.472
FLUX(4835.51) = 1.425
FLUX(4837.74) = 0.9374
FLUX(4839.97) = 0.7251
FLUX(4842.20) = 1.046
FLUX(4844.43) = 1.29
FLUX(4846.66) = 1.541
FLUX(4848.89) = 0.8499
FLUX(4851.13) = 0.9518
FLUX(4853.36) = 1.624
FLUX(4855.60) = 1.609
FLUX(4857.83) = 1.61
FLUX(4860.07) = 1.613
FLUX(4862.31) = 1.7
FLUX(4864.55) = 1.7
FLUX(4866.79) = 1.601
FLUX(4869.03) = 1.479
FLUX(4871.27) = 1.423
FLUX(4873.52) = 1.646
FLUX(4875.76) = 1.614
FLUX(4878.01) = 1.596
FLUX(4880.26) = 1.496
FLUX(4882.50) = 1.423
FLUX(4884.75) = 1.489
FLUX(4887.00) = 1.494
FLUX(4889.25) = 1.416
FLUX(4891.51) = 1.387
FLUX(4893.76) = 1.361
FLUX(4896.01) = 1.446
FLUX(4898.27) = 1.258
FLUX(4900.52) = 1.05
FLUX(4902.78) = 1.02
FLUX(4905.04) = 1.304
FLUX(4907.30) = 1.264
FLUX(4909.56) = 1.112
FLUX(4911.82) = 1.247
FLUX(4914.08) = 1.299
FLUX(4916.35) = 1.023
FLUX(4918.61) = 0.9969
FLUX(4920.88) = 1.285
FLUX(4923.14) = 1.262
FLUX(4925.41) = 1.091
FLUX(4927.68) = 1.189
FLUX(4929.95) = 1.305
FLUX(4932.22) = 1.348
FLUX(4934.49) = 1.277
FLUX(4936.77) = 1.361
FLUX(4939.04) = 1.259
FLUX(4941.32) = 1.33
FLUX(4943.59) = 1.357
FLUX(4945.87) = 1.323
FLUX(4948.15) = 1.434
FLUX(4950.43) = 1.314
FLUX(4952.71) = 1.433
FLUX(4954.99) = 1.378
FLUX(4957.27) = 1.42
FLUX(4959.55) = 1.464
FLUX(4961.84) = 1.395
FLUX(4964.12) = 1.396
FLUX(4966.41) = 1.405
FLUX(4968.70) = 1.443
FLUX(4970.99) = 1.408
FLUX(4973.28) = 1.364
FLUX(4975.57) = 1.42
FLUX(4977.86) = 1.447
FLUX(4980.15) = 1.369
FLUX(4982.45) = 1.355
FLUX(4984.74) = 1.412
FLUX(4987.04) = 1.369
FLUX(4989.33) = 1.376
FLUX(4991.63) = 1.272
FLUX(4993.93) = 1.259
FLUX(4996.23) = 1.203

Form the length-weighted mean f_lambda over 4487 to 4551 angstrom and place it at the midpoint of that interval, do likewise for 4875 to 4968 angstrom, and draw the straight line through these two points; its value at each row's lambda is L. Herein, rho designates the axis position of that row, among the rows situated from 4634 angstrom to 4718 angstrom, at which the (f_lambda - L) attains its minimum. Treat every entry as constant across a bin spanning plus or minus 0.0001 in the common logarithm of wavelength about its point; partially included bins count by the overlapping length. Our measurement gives 4684.28 angstrom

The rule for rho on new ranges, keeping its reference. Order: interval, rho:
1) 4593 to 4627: 4603.02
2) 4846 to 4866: 4848.89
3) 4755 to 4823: 4808.86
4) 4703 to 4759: 4740.70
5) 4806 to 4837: 4808.86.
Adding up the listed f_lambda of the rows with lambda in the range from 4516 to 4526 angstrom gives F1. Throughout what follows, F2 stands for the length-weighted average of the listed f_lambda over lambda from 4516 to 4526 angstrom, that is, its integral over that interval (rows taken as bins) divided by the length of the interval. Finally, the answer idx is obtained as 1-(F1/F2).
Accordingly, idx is -4.04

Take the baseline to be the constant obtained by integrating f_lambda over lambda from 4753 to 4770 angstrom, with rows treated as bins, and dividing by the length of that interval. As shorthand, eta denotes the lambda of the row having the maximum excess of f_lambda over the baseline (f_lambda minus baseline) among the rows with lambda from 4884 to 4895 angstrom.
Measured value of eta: 4887.00 angstrom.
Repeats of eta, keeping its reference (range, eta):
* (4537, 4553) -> 4537.77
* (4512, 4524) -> 4512.76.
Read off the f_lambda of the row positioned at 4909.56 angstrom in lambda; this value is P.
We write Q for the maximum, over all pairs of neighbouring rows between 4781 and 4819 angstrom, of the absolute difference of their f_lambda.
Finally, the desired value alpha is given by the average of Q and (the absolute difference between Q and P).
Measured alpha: 0.56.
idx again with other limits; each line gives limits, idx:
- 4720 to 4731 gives -4.00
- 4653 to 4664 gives -4.00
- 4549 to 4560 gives -4.00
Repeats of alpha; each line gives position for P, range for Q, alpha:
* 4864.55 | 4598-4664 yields 1.75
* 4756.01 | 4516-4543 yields 2.83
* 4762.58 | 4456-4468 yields 0.84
